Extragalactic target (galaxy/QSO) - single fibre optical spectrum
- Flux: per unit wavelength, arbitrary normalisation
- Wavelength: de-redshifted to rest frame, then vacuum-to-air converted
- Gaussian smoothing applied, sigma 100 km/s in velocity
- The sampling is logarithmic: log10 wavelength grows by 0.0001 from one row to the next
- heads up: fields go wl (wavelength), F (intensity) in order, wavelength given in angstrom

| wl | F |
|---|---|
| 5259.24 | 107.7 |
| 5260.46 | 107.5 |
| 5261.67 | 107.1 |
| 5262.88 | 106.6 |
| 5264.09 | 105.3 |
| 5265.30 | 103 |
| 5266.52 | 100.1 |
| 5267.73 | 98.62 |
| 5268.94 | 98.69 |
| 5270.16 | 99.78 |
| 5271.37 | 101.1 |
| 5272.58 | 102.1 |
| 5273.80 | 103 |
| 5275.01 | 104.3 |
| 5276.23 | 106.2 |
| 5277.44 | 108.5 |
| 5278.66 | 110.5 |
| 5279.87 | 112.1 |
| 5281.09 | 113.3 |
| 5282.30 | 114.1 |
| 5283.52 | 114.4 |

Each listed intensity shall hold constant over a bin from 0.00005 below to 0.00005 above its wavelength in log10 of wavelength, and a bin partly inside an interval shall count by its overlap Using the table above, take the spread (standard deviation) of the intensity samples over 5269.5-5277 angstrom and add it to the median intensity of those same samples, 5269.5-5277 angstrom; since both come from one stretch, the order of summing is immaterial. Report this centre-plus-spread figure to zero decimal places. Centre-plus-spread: 105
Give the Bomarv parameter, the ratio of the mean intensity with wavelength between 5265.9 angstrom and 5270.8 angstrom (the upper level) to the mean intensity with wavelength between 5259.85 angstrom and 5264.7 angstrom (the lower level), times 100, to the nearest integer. 93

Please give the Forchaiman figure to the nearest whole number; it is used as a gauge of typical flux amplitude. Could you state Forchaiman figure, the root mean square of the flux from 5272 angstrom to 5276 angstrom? 103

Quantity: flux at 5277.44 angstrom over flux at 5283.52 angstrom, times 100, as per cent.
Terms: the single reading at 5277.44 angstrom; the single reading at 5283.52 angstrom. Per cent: 95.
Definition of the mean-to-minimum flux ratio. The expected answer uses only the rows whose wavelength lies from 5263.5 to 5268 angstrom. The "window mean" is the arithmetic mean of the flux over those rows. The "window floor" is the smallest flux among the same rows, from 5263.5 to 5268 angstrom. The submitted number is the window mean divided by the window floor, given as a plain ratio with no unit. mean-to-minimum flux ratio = 1.03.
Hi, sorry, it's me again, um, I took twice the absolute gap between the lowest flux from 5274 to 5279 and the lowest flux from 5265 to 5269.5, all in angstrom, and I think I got 11.4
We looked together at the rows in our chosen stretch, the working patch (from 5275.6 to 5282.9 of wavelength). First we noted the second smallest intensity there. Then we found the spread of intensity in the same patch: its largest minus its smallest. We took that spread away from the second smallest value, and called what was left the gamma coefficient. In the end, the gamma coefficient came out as 101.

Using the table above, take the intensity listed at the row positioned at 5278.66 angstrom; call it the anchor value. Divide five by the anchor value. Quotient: 0.0452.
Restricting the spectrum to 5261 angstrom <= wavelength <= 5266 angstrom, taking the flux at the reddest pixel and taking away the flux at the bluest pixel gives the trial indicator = -4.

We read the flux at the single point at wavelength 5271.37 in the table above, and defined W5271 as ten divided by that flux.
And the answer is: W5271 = 0.099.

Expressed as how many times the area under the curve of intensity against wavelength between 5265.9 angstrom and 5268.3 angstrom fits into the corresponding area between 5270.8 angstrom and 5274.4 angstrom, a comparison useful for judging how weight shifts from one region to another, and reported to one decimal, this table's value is 1.5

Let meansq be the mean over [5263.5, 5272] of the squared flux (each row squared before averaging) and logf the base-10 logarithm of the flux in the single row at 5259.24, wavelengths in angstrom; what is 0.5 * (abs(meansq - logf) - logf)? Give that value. 5095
